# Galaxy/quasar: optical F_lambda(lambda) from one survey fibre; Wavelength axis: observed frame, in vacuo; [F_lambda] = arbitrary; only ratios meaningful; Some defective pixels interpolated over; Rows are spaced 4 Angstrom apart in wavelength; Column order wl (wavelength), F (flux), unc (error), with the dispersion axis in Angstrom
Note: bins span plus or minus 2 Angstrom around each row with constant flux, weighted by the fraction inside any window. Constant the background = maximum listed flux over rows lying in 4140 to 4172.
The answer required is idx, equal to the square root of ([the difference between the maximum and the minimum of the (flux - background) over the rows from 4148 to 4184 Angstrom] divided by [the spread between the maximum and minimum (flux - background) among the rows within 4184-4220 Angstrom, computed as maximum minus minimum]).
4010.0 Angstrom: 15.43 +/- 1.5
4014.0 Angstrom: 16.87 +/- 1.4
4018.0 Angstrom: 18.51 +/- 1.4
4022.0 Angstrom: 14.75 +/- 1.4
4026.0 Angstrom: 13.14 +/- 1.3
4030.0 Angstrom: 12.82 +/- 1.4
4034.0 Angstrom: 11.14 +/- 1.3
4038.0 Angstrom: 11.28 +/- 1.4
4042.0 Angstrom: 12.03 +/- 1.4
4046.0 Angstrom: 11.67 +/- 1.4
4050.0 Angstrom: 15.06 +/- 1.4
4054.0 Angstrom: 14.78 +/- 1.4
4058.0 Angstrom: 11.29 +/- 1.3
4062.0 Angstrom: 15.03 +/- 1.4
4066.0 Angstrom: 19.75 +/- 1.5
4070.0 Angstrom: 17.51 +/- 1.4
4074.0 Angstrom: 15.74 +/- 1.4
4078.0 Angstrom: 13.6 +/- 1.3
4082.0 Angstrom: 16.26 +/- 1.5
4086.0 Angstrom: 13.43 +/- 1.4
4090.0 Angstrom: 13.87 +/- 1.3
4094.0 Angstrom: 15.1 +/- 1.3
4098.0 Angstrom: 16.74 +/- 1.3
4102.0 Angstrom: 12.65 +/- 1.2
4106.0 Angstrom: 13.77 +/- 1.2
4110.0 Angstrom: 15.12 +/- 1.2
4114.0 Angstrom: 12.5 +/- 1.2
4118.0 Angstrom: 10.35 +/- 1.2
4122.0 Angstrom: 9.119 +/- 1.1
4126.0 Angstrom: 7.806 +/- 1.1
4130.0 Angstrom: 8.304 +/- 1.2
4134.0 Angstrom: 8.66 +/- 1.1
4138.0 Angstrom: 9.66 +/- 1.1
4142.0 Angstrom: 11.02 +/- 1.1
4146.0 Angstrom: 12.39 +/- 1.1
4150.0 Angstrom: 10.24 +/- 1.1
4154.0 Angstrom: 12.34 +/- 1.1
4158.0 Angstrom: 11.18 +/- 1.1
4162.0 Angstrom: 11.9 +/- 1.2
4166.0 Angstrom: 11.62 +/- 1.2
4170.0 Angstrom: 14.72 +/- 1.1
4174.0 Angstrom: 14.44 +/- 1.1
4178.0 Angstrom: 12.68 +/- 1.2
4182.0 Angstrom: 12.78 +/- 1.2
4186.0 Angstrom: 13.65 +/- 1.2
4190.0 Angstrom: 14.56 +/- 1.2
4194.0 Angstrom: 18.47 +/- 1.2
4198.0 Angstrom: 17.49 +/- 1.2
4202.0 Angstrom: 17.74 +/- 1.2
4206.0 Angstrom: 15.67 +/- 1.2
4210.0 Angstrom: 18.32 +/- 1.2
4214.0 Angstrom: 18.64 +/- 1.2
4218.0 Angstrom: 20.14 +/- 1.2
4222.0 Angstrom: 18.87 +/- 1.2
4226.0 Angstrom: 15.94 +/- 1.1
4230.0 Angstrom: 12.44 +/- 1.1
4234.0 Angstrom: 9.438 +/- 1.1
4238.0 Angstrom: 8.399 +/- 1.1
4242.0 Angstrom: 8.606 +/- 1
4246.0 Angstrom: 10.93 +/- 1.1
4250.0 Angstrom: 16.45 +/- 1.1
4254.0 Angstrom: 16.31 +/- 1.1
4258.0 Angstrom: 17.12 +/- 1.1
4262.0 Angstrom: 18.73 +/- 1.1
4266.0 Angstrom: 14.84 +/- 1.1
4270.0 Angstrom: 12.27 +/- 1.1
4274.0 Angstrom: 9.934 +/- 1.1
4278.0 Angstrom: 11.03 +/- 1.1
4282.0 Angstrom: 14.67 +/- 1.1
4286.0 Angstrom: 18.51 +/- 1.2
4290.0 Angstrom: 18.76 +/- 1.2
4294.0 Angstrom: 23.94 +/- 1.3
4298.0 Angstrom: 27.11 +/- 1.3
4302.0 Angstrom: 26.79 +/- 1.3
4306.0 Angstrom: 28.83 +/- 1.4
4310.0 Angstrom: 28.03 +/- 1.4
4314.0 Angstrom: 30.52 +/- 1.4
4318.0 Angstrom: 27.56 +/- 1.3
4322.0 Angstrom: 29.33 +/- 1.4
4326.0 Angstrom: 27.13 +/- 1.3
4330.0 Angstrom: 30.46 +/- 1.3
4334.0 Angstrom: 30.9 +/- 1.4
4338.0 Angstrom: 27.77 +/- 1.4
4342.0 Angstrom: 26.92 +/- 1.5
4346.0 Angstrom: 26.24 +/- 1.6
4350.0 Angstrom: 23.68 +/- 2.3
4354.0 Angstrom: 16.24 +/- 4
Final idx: 0.83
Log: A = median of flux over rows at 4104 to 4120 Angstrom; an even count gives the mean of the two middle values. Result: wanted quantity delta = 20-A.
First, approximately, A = 13.1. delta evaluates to 6.9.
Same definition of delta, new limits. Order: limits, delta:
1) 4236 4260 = 6.4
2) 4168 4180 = 5.6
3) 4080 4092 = 6.1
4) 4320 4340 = -9.3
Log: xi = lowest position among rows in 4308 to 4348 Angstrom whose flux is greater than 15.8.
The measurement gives 4310.0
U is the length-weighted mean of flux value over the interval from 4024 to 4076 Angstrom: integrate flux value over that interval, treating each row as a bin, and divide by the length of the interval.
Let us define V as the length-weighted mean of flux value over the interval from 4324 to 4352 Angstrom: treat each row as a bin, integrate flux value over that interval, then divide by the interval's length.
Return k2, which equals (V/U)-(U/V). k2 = 1.5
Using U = 13.9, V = 27.6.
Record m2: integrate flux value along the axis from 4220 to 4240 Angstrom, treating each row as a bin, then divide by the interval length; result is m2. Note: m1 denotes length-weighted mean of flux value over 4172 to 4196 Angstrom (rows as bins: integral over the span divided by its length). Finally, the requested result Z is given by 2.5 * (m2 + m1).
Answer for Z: 69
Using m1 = 14.4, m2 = 13.0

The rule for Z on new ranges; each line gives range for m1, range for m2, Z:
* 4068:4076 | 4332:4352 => 109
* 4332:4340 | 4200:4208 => 115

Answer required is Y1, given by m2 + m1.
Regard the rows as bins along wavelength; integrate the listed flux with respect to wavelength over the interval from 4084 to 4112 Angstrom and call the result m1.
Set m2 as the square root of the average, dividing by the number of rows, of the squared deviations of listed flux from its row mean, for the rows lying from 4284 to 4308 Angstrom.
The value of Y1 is 407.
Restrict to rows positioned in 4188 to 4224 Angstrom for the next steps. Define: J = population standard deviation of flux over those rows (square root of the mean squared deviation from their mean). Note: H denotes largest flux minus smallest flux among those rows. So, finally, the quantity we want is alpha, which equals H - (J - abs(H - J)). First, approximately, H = 6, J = 1.6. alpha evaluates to 8.0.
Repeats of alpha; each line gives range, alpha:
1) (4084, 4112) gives 5.7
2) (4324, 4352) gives 9.8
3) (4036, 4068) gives 11.5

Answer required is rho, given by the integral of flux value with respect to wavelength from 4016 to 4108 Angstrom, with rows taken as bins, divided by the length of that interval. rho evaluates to 14.3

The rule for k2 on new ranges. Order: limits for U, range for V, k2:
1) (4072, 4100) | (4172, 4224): 0.2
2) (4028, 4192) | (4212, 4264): 0.3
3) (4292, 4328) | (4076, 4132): -1.7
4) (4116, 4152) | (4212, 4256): 0.8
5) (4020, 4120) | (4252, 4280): 0.0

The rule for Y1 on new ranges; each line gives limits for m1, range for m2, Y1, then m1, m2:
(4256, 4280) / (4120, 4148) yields 337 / 336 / 1.50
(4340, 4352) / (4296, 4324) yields 309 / 307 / 1.23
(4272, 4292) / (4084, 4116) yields 293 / 292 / 1.34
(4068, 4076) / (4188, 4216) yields 134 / 133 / 1.44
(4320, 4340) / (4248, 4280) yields 585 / 582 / 2.95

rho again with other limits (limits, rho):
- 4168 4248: 14.7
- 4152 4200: 13.8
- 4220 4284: 13.5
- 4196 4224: 18.1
